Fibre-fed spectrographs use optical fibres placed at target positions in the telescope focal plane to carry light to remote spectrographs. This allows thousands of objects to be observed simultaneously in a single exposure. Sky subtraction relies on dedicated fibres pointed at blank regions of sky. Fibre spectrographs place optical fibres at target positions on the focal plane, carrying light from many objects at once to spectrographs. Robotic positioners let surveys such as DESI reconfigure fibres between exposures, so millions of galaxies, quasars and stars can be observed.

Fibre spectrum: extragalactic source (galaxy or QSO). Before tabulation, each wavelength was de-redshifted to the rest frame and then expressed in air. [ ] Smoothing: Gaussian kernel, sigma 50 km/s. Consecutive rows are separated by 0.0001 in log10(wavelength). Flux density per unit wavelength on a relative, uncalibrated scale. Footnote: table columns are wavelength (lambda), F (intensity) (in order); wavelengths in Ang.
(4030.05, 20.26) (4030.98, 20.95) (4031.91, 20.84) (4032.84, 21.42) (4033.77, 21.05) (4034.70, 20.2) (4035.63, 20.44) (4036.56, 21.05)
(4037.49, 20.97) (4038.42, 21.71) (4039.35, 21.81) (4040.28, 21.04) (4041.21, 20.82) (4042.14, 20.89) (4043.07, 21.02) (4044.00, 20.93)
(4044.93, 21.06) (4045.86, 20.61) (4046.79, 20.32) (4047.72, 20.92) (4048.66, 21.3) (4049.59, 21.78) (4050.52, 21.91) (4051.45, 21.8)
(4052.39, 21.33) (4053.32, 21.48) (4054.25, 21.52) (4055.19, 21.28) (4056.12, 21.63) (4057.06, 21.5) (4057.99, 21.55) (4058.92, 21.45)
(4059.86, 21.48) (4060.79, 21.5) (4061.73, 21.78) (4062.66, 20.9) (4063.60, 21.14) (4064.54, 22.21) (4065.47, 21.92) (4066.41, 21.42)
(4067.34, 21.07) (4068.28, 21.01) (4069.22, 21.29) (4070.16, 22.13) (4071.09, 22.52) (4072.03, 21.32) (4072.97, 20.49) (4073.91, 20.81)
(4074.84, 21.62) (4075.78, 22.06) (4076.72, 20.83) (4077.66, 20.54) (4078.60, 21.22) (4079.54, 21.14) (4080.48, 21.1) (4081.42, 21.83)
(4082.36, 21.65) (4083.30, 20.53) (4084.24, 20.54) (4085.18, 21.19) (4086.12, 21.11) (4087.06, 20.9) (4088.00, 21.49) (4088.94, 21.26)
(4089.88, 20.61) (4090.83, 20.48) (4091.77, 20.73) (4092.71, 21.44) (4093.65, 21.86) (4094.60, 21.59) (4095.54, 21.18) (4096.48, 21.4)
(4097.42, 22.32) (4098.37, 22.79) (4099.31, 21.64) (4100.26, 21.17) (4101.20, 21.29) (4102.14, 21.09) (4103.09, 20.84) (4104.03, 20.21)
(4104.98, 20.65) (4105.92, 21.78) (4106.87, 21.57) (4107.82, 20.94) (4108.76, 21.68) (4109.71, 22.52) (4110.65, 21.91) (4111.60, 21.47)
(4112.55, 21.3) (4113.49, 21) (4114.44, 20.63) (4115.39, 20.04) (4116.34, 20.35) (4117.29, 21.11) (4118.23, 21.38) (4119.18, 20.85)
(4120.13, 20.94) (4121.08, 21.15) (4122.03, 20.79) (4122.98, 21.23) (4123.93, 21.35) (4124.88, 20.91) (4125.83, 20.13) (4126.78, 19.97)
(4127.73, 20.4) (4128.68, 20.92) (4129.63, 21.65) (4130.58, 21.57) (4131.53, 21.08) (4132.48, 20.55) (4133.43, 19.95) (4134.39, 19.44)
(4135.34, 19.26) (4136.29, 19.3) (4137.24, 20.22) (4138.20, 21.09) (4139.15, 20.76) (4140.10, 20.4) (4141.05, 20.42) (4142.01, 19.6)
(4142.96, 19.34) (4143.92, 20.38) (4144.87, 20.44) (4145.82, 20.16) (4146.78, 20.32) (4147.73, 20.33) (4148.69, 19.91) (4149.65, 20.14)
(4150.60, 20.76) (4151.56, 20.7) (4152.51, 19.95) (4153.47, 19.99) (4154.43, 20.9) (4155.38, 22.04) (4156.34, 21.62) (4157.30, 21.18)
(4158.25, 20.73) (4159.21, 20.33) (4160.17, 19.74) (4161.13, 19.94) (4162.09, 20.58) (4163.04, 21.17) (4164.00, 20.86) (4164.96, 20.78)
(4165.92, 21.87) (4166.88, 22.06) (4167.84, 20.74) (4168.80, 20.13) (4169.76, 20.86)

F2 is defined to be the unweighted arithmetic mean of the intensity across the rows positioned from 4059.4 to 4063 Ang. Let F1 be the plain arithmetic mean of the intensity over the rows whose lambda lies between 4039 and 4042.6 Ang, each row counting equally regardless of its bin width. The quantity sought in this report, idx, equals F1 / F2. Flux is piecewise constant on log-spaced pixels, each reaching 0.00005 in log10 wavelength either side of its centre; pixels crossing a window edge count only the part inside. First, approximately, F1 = 21.1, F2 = 21.4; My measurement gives 0.99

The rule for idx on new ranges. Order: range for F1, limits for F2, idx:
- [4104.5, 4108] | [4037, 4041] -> 0.99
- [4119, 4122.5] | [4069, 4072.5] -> 0.96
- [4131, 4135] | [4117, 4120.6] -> 0.96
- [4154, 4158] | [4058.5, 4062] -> 0.99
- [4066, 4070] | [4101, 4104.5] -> 1.02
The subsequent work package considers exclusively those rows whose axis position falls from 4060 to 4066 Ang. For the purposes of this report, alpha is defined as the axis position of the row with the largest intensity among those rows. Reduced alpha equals 4064.54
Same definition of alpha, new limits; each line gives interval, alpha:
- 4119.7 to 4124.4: 4123.93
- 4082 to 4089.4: 4082.36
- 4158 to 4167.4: 4166.88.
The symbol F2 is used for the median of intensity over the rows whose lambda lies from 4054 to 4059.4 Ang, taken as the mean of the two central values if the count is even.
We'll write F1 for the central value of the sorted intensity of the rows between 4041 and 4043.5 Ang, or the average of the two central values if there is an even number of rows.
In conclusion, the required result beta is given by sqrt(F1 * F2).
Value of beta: 21.2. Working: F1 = 20.9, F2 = 21.5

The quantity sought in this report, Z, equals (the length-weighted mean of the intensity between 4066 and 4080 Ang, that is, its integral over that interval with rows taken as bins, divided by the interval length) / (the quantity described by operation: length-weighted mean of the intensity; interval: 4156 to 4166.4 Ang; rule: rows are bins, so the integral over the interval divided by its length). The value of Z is 1.02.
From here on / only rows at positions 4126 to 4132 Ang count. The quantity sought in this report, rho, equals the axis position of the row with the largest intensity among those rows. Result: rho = 4129.63 Ang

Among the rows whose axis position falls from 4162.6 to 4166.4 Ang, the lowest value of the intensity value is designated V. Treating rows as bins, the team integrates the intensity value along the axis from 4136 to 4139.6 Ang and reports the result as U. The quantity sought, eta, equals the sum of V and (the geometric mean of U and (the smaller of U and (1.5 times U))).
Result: 94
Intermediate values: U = 73.4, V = 20.78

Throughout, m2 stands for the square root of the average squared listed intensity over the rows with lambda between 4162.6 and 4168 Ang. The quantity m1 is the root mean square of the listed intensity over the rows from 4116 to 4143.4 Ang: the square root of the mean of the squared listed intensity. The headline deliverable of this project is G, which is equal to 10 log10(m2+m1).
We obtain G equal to 16.2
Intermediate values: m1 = 20.6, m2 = 21.3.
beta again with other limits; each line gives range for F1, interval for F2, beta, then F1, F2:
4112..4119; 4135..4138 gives 20.1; 21.0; 19.3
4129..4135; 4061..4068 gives 21.1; 20.8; 21.4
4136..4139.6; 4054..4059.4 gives 21.0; 20.5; 21.5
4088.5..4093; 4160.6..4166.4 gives 20.8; 20.7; 20.8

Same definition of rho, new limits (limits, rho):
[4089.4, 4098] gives 4097.42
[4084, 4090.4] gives 4088.00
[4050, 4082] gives 4071.09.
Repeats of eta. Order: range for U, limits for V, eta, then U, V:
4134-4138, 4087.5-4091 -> 99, 78.6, 20.48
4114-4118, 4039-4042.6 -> 103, 82.4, 20.82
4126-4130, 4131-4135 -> 102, 82.7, 19.44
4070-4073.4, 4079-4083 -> 95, 73.4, 21.1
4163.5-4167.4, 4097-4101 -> 104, 83.3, 21.17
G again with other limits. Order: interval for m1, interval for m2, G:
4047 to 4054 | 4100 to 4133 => 16.3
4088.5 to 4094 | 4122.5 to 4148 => 16.2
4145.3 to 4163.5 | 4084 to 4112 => 16.2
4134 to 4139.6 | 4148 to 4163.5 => 16.1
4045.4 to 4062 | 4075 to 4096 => 16.3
